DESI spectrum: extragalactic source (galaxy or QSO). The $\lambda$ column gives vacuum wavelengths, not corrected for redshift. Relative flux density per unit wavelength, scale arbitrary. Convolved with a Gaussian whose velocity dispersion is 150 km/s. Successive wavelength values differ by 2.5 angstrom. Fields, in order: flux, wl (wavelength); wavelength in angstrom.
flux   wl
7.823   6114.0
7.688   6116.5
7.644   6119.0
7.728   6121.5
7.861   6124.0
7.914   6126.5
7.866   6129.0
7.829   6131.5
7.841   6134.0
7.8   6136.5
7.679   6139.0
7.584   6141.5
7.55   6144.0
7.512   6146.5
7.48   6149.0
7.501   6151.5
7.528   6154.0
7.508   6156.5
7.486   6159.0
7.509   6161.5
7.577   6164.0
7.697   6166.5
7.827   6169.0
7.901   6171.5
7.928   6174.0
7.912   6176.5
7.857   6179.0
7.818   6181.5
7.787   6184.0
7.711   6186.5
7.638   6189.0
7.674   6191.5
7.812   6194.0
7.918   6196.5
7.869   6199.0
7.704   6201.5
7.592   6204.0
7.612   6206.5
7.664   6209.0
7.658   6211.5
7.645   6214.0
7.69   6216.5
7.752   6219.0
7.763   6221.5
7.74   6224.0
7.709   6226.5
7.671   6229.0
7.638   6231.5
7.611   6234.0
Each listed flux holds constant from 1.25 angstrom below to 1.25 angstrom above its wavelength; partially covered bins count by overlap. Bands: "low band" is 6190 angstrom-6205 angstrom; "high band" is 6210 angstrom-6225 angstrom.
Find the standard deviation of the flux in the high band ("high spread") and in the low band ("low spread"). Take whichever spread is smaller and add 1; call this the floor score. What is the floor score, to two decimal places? 1.05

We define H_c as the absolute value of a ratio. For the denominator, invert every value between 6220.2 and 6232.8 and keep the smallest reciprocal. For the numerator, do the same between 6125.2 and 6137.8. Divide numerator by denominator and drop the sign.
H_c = 0.981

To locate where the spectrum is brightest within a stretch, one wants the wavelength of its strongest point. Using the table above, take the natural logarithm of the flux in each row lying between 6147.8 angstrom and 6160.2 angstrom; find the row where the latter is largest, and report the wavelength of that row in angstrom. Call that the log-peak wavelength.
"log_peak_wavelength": 6154.0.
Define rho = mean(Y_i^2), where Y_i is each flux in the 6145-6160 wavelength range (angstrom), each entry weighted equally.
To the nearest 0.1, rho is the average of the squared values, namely 56.3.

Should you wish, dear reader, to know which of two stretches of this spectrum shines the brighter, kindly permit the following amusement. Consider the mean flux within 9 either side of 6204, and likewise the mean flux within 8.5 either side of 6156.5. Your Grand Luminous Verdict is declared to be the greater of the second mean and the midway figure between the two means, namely 7.61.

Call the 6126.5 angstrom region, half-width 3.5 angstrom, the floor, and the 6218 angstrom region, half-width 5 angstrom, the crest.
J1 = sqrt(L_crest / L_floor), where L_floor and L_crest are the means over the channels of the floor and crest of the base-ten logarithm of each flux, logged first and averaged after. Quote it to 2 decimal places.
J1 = 0.99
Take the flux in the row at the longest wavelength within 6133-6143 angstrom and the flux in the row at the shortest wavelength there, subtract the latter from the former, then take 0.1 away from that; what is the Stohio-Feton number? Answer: -0.36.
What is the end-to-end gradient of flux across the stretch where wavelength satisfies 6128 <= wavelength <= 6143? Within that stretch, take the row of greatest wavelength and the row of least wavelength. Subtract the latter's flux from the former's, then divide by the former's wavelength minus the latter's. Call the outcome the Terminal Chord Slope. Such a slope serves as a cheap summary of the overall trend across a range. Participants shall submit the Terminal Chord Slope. -0.023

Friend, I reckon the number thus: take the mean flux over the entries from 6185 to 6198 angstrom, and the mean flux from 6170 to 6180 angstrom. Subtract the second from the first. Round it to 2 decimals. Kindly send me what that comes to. -0.15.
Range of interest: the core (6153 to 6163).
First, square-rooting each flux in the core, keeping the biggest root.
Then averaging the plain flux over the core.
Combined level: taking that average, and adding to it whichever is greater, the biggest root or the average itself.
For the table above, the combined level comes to 15.0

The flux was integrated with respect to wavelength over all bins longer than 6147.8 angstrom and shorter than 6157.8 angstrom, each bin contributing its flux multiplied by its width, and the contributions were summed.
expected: 75.0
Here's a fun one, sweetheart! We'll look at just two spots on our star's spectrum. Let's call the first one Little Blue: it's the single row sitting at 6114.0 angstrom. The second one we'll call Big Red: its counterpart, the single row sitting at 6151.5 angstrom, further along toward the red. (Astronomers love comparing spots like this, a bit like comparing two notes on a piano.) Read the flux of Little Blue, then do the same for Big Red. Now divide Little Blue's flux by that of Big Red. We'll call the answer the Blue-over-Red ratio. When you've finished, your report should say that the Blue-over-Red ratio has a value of 1.04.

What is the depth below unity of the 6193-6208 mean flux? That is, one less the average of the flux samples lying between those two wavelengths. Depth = -6.75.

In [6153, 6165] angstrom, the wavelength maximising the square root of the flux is 6164.0 angstrom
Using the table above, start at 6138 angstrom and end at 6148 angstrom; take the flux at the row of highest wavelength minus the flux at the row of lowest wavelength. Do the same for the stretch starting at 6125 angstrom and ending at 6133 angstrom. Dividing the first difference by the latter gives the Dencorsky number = 2.0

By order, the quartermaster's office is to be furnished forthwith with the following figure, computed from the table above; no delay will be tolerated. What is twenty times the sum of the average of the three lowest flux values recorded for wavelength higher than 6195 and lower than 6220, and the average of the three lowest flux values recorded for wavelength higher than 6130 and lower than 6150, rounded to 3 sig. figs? 303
